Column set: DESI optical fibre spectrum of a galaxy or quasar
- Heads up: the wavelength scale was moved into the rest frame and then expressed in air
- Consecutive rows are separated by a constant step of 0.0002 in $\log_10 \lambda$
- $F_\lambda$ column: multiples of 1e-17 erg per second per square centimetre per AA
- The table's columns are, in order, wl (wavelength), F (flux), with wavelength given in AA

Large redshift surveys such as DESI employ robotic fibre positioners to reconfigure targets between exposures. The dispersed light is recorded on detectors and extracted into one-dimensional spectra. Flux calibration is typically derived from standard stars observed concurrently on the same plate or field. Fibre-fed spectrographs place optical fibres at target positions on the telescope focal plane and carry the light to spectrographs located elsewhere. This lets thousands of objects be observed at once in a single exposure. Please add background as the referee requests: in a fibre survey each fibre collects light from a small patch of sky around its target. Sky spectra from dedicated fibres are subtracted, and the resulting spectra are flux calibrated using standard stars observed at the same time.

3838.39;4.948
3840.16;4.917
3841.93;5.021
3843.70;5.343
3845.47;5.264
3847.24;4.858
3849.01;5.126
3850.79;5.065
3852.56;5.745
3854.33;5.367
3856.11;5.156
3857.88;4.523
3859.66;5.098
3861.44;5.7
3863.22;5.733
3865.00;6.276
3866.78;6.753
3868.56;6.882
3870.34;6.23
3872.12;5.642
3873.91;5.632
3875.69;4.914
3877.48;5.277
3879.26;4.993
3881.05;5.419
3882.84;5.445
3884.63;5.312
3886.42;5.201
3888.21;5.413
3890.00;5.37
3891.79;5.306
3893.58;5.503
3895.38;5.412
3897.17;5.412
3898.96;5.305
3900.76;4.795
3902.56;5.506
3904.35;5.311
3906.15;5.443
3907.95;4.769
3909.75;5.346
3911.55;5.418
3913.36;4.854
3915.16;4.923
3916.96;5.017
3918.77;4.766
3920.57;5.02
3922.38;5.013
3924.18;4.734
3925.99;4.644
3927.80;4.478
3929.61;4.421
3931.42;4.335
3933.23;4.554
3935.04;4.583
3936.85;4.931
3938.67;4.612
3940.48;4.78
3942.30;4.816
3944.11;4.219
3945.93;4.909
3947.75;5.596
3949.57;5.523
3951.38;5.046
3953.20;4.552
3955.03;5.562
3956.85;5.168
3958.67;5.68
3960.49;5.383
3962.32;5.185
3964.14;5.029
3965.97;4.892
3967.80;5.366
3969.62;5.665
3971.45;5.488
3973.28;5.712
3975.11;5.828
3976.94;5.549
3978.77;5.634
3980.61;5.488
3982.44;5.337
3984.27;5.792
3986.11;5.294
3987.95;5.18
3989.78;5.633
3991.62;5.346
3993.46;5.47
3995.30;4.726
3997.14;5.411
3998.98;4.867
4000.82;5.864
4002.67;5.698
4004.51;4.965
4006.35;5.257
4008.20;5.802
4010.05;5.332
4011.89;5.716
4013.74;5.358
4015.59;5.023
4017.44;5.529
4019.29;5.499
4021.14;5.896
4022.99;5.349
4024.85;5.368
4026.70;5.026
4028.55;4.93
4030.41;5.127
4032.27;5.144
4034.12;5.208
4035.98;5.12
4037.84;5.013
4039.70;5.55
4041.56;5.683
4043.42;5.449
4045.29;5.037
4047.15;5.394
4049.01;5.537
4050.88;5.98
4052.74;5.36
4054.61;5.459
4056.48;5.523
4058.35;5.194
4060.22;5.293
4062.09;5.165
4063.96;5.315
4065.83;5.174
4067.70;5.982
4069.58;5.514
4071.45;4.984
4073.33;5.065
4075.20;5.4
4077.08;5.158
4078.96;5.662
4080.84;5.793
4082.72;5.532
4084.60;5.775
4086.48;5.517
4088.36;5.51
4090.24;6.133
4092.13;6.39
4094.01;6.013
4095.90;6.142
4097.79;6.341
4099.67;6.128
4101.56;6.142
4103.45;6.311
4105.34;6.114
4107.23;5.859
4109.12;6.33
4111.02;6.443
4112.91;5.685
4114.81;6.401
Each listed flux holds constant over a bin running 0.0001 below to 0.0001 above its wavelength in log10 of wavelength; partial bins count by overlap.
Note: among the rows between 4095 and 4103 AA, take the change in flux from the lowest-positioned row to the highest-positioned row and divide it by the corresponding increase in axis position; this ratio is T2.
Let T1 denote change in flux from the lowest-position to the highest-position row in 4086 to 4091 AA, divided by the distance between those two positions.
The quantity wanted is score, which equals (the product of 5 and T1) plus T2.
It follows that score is 0.8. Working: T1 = 0.16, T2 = 0.00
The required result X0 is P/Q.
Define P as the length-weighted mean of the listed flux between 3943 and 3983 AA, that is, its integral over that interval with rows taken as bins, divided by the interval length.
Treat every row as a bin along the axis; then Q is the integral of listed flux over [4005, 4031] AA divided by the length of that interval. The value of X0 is 0.99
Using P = 5.308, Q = 5.37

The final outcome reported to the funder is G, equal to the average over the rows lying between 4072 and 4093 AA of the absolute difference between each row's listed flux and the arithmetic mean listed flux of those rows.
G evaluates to 0.29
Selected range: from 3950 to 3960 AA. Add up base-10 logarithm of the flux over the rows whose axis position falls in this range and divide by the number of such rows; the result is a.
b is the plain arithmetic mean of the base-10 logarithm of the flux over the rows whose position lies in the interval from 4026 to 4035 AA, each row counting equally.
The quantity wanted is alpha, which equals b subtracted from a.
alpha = 0.01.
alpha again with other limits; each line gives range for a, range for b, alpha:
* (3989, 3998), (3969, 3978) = -0.03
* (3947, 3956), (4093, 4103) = -0.07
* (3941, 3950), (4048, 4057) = -0.05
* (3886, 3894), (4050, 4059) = -0.01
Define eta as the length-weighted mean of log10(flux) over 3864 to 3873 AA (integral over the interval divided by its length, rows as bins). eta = 0.802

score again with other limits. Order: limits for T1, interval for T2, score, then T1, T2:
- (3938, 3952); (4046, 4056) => 0.2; 0.03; 0.01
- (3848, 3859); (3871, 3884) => -0.4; -0.07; -0.02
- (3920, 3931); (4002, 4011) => -0.4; -0.07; -0.05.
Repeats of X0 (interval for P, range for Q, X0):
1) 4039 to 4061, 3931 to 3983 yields 1.06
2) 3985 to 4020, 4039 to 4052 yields 0.97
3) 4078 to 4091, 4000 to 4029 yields 1.05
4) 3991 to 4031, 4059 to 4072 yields 1.00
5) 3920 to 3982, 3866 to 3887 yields 0.90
